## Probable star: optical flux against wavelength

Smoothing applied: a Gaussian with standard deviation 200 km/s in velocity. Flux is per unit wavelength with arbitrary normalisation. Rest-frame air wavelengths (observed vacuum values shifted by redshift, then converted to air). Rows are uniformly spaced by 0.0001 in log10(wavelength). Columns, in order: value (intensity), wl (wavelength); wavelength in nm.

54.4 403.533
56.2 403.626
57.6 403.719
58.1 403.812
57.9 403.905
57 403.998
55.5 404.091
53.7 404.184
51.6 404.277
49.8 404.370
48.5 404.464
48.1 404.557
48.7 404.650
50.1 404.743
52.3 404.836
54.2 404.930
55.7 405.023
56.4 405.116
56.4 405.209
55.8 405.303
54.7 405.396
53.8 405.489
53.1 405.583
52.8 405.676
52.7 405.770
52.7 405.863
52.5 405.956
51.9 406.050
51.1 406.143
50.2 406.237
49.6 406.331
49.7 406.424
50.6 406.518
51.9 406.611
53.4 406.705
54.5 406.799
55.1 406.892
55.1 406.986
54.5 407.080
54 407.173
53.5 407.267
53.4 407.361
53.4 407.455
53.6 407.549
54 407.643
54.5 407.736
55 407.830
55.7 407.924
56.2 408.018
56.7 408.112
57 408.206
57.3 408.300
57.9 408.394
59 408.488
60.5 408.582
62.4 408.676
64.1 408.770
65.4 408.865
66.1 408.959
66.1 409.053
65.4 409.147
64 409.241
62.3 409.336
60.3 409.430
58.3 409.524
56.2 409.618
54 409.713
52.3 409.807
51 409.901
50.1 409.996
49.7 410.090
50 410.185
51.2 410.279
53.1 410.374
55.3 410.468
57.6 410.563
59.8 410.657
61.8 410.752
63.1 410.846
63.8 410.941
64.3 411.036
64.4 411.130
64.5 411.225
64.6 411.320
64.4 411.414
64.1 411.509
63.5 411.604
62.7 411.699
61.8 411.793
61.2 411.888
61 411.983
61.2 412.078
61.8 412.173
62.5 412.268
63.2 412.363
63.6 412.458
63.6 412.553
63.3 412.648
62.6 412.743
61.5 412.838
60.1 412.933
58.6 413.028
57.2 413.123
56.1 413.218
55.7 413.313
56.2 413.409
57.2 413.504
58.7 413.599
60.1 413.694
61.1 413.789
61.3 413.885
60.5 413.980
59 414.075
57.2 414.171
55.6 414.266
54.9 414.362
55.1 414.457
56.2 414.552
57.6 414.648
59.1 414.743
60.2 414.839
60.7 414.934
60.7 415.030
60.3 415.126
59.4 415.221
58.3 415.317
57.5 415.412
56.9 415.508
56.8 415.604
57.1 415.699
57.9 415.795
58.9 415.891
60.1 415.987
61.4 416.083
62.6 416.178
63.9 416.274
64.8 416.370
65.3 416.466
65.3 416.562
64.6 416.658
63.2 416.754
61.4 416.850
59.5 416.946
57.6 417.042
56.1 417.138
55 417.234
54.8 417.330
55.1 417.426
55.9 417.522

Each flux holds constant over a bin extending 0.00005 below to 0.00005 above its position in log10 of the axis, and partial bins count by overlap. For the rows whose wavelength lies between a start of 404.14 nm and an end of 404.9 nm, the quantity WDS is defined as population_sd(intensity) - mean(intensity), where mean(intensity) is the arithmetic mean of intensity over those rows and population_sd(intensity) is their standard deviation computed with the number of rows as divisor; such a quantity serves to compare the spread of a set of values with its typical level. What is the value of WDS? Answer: -48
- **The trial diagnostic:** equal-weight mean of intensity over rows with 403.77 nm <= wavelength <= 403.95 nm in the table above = 58.0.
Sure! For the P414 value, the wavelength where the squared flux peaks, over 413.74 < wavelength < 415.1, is 413.885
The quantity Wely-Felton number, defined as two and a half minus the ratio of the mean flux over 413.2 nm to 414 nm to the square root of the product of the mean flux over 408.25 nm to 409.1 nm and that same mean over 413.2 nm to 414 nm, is 1.529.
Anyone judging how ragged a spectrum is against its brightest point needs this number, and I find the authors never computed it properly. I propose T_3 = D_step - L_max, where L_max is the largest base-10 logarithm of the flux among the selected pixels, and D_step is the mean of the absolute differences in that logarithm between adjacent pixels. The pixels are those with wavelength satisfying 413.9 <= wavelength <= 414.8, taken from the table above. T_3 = -1.77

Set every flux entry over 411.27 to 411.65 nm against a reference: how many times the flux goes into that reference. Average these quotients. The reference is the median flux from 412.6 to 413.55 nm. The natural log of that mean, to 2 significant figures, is -0.10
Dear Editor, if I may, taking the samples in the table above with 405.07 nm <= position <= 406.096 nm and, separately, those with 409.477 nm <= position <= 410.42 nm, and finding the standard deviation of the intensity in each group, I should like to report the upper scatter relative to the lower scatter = 1.7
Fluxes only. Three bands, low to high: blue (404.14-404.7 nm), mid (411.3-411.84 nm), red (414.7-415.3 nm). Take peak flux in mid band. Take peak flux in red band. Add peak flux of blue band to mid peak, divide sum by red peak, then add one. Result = 2.95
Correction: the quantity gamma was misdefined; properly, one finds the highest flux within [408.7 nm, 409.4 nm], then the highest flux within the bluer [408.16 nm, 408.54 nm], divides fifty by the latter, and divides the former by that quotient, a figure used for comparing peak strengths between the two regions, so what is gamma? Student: 78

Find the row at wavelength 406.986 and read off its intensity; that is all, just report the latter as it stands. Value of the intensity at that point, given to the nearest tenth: 55.1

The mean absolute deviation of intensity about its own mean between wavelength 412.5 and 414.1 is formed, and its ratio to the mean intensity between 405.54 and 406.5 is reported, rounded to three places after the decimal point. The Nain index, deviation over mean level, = 0.041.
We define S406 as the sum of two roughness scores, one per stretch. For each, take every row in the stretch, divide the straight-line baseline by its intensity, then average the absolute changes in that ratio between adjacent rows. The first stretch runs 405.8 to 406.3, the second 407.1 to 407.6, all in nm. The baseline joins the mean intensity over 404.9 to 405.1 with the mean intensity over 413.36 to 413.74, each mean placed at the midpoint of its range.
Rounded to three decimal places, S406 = 0.018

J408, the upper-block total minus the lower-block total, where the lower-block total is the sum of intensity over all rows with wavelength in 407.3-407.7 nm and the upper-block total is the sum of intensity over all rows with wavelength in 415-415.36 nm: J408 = 24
